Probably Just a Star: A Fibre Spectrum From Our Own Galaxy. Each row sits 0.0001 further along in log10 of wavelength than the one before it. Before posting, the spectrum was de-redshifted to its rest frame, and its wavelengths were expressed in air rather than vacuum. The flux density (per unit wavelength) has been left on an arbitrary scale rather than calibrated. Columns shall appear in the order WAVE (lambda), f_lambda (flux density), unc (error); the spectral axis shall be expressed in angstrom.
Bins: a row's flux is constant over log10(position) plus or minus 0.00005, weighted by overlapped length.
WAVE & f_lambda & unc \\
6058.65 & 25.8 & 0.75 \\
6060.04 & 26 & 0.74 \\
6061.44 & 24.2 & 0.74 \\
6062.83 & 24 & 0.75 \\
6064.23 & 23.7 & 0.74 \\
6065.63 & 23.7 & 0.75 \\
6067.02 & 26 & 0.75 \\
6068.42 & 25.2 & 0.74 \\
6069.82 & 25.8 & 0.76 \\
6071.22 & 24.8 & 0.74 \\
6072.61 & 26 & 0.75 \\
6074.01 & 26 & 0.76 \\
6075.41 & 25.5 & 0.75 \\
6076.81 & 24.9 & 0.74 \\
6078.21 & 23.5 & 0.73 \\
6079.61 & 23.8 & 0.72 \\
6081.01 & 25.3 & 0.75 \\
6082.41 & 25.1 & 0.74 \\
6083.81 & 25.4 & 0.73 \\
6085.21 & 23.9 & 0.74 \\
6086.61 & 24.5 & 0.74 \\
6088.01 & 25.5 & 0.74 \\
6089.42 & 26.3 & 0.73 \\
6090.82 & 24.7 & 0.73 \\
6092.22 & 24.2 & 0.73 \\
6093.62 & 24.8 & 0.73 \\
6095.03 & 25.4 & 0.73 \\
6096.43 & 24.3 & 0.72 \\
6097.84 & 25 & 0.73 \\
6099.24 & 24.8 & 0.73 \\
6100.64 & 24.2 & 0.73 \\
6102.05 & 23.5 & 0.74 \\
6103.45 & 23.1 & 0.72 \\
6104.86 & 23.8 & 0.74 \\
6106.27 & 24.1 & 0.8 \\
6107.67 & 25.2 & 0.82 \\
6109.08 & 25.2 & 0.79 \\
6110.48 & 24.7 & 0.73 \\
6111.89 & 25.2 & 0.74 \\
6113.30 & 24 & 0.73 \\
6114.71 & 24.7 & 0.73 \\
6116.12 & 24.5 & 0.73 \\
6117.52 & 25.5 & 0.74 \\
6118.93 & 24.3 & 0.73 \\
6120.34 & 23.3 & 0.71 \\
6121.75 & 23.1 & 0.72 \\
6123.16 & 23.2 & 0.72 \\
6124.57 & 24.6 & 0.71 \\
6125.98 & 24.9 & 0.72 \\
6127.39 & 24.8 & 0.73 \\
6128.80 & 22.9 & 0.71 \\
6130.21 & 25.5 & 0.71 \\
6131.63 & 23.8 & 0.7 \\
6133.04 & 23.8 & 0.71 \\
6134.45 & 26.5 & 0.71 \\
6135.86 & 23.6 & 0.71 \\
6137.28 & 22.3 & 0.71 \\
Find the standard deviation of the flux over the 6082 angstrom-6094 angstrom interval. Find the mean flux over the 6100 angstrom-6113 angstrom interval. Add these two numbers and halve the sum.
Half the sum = 12.5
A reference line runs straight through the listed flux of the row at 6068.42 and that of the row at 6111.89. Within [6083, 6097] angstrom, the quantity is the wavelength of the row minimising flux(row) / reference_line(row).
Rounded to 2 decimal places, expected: 6085.21 angstrom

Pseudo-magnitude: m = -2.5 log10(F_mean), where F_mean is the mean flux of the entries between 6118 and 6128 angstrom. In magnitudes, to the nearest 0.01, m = -3.45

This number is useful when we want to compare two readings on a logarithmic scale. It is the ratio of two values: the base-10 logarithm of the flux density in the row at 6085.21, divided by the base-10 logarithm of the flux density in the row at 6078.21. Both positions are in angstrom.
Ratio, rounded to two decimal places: 1.01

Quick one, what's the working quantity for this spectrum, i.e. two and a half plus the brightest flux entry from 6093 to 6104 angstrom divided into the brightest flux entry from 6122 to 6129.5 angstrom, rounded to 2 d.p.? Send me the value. 3.48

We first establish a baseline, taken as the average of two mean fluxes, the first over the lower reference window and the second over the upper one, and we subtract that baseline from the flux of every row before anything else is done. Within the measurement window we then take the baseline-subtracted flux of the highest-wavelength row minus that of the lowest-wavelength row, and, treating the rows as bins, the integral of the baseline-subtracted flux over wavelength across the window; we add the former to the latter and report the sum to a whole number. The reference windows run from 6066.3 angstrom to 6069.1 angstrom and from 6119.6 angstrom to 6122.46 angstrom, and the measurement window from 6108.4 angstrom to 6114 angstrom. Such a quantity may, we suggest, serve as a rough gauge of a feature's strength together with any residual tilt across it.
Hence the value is 1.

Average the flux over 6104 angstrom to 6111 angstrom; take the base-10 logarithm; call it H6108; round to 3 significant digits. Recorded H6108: 1.39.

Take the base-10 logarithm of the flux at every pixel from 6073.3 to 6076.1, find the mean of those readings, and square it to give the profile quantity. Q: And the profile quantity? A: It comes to 1.99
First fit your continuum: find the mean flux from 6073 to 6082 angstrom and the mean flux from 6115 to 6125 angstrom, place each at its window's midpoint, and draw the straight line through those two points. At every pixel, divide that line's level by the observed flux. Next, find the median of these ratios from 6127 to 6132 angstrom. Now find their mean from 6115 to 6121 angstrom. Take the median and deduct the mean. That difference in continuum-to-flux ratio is -0.005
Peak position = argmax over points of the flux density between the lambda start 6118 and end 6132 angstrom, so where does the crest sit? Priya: 6130.21 angstrom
